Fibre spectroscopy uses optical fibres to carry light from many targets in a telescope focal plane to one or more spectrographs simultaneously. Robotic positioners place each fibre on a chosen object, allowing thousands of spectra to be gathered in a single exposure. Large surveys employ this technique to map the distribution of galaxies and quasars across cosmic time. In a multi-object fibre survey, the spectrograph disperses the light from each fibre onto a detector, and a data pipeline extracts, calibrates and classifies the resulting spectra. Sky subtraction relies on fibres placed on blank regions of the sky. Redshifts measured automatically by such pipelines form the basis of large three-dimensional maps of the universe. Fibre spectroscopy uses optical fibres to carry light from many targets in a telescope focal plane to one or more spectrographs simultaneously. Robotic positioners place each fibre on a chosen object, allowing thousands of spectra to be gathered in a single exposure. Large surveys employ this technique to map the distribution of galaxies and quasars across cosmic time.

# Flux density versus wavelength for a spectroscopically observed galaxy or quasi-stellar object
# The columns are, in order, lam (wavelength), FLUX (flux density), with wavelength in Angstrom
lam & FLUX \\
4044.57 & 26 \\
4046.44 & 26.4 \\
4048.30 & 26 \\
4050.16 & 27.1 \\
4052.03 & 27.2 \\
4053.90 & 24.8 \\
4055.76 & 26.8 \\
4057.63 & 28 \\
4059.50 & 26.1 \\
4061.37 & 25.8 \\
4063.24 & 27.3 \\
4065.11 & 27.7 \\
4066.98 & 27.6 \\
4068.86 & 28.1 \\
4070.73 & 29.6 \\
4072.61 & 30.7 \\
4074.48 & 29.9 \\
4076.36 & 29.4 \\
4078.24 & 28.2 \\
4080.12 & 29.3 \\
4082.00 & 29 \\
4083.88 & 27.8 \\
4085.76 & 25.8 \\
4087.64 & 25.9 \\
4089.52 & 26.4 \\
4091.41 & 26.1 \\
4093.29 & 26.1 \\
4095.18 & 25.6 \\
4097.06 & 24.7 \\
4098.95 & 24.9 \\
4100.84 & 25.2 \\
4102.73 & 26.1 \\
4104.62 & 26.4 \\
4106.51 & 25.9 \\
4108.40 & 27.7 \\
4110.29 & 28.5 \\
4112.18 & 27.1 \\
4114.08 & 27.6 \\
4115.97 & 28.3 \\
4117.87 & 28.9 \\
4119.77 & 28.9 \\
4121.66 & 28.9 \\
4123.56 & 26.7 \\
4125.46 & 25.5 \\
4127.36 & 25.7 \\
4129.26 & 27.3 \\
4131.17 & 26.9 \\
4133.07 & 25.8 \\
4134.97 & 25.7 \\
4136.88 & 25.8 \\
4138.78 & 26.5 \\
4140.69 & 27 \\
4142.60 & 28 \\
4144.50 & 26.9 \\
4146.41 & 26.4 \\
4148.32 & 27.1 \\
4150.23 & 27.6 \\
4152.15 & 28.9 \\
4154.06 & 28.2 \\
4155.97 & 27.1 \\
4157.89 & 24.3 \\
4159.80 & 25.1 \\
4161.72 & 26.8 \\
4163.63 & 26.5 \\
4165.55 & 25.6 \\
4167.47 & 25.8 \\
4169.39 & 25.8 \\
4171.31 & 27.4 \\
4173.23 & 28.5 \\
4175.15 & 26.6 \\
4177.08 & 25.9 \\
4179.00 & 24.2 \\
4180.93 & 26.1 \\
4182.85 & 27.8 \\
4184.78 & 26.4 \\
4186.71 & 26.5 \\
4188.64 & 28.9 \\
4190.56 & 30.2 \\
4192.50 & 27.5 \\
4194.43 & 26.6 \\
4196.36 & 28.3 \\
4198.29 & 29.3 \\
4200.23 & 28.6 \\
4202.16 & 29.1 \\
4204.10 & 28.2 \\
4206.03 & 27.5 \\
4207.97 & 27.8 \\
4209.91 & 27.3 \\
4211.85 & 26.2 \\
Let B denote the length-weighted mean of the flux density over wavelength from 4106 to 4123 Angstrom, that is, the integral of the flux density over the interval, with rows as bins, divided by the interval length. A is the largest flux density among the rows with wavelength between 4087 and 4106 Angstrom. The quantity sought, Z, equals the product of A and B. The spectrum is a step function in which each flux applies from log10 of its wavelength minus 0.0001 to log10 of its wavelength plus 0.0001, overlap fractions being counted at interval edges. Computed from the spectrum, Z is 740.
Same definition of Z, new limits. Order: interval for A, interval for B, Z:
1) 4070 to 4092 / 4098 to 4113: 813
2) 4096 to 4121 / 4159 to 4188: 762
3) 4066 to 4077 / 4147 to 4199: 828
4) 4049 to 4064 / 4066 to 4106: 763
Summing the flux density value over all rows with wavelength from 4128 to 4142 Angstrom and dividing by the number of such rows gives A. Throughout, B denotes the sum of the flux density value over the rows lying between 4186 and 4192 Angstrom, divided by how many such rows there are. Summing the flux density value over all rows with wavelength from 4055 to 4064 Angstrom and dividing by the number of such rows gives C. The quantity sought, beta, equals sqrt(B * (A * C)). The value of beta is 142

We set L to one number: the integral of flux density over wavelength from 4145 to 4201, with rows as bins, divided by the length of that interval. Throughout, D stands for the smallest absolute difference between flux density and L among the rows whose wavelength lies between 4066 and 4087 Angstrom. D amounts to 0.57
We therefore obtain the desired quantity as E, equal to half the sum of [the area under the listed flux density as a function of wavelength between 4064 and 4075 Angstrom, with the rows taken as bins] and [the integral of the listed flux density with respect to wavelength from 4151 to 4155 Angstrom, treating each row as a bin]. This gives 216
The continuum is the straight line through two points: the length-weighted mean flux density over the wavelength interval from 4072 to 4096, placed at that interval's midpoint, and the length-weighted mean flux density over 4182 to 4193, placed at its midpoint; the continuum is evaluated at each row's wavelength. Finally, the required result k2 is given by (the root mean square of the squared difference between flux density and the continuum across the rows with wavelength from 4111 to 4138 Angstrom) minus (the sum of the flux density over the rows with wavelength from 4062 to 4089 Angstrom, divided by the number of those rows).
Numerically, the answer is -25.6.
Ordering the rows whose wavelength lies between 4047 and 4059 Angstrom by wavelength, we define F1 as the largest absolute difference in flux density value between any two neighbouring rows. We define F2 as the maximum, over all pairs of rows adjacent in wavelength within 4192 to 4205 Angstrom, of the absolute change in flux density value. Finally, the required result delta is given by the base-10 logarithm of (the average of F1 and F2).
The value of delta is 0.312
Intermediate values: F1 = 2.4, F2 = 1.7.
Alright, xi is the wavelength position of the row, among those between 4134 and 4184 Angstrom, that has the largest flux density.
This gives 4152.15 Angstrom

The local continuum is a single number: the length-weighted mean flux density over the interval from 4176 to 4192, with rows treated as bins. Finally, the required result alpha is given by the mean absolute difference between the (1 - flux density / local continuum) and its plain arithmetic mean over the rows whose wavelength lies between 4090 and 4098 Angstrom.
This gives 0.018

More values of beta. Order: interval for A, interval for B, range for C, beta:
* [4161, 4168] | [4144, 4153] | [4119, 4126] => 140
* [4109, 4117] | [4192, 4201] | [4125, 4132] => 144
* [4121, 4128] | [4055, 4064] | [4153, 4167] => 137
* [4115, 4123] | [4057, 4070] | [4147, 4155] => 148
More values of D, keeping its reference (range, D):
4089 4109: 0.63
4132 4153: 0.03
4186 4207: 0.43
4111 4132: 0.07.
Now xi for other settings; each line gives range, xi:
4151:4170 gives 4152.15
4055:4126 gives 4072.61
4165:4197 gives 4190.56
